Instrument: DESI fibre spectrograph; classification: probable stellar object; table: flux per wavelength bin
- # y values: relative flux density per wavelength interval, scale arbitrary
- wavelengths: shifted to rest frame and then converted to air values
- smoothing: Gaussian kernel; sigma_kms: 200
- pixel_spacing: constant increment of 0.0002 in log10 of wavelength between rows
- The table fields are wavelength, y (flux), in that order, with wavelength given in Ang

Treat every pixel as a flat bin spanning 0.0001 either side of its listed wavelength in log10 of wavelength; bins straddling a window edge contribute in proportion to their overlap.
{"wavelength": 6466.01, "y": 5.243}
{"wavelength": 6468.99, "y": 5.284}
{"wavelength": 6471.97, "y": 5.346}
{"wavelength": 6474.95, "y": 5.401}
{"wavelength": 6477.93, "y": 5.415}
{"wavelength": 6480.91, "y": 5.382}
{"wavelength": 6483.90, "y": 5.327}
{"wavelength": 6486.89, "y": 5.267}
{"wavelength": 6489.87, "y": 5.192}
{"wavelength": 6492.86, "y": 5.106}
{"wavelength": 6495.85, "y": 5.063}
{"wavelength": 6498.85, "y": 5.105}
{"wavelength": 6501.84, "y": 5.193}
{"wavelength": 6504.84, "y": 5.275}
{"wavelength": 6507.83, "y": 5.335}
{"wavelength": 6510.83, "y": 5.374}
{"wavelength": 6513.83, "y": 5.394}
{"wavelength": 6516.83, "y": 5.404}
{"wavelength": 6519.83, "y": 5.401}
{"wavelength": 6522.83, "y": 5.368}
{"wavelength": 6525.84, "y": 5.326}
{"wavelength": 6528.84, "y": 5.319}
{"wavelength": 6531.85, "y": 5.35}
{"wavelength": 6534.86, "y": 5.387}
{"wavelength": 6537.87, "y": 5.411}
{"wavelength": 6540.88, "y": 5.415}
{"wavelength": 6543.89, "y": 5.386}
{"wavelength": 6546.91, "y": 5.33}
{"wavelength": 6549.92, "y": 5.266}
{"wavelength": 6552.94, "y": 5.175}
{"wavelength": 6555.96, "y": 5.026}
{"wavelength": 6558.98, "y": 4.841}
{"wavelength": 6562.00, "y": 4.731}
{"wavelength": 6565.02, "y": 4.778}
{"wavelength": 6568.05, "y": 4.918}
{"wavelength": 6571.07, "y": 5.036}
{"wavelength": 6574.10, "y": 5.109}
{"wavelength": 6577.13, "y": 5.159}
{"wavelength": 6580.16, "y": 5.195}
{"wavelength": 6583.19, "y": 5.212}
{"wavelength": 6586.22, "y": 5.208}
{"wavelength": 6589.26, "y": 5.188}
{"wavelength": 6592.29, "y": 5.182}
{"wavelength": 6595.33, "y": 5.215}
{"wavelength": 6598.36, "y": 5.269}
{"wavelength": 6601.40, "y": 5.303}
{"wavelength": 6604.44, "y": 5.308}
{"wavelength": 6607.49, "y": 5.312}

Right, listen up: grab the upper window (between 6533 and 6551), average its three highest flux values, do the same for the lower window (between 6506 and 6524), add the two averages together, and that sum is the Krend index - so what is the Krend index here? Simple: 10.8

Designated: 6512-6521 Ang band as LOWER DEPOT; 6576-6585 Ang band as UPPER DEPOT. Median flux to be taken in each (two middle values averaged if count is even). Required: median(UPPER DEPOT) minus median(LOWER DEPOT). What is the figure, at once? -0.21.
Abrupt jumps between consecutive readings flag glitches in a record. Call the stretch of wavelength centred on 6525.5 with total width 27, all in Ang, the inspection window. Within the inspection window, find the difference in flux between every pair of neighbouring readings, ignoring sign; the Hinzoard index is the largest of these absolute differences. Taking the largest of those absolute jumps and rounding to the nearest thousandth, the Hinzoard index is 0.042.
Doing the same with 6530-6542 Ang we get 0.037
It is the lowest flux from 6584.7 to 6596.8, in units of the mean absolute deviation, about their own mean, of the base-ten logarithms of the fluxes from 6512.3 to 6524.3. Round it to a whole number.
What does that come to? 5410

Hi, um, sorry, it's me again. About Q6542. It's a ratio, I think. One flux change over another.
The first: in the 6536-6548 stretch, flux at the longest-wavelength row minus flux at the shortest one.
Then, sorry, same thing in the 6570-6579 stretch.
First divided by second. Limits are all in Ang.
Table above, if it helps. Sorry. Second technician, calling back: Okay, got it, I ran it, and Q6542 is -1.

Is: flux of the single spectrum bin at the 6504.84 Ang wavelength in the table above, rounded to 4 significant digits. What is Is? 5.275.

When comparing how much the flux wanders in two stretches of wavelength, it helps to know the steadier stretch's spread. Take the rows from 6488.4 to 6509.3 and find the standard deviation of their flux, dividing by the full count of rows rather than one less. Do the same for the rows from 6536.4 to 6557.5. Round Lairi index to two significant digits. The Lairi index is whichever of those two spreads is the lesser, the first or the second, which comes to 0.091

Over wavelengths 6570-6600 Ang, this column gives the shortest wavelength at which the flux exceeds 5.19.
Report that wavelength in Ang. 6580.16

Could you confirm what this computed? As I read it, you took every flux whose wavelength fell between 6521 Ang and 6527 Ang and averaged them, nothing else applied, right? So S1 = 5.35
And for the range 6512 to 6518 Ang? 5.40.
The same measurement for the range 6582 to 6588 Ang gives 5.21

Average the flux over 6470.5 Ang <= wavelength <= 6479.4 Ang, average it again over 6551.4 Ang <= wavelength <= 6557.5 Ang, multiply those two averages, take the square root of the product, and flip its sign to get -5.24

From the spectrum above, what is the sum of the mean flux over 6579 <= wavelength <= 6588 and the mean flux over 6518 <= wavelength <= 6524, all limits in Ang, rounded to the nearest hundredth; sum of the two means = 10.59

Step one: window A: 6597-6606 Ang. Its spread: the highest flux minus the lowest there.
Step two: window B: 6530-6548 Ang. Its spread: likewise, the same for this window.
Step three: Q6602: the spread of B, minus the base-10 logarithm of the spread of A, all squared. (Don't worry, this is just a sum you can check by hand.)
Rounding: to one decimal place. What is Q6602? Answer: 2.2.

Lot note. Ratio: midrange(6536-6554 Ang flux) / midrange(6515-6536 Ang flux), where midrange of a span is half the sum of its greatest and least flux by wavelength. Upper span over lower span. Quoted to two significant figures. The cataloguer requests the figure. 0.99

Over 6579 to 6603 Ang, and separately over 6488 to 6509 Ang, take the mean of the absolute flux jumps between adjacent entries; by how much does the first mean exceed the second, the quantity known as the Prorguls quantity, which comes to -0.04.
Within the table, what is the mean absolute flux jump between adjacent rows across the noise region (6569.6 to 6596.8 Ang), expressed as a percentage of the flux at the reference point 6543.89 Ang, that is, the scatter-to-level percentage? 0.55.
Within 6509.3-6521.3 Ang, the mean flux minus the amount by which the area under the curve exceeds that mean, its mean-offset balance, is -53.9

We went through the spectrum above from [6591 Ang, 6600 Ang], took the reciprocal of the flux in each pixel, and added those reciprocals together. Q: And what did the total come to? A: 0.575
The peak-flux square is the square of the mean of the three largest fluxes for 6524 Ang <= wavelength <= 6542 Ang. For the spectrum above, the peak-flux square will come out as 29.2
